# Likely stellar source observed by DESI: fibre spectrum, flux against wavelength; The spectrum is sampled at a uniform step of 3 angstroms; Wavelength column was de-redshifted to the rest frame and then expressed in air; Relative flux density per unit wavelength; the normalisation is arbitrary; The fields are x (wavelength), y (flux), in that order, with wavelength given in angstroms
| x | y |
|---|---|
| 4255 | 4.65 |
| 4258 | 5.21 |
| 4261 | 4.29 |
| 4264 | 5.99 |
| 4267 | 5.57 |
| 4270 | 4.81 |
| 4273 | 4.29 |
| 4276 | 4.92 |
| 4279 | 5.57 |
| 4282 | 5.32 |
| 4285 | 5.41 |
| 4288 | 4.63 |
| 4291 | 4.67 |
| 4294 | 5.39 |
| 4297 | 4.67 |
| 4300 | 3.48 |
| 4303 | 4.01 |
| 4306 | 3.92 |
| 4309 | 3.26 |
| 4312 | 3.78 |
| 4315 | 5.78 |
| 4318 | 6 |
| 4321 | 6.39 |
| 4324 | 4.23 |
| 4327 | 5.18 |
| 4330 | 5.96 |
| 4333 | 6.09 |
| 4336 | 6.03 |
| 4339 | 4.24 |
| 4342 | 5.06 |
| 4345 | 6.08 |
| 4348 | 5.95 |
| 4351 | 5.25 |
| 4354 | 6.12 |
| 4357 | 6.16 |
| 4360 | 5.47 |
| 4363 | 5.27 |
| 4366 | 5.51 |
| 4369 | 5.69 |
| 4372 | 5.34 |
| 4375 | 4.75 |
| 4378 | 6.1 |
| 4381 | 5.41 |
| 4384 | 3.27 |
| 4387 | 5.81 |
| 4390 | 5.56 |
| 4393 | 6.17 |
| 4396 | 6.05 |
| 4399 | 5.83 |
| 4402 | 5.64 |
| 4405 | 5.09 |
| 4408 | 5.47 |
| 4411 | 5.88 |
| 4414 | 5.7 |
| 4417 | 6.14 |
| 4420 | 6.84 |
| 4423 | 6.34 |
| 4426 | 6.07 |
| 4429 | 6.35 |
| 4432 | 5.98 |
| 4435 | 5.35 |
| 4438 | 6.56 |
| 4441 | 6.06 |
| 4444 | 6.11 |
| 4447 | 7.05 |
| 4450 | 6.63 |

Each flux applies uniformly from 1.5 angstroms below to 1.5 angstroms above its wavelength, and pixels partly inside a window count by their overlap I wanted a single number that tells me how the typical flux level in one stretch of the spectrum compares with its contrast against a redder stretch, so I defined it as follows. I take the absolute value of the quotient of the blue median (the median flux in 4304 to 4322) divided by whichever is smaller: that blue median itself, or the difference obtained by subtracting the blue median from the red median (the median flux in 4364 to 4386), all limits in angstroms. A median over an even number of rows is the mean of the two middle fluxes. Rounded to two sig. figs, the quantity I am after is 8.7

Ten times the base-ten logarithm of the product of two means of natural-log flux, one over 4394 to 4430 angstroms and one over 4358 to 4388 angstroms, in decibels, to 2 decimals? 4.68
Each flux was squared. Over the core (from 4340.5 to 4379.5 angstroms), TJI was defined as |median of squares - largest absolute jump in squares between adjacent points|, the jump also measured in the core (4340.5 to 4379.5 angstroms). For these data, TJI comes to 16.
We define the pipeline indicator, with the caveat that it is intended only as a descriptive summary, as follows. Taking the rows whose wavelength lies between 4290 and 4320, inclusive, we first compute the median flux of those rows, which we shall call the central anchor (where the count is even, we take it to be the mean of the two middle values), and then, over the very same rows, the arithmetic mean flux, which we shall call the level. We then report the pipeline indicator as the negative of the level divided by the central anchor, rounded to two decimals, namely -1.04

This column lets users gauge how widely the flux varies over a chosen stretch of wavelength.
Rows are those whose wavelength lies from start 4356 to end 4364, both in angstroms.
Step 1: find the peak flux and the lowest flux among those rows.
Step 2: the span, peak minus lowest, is 0.9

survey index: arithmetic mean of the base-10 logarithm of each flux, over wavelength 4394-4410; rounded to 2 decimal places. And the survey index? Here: 0.75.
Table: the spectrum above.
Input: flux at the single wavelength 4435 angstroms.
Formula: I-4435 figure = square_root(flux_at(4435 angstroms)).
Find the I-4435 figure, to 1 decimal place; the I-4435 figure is 2.3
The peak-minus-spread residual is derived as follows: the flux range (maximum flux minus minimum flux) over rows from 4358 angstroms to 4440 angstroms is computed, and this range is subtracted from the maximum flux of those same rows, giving 3.3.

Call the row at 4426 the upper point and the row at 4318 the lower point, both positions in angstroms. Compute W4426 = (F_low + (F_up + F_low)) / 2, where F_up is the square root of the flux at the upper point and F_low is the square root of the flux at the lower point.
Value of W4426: 3.68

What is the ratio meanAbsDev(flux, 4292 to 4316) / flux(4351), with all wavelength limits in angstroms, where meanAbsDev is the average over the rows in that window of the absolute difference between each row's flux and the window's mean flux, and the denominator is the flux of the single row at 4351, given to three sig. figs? 0.142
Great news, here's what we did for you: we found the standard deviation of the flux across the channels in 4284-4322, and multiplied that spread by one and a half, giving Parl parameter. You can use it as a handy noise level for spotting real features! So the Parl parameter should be 1.5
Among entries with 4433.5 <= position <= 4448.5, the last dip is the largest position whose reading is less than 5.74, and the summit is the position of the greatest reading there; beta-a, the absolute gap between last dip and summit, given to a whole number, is 12 angstroms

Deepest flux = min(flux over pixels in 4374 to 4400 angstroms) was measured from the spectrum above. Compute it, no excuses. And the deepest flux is 3.27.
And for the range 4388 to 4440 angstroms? 5.09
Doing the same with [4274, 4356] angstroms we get 3.26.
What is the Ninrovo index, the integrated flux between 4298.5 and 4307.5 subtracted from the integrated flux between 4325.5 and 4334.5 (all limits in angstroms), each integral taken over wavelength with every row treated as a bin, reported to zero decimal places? 17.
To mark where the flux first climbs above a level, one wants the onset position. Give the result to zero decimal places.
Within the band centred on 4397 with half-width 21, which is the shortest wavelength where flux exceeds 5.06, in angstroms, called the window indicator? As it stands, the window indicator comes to 4378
